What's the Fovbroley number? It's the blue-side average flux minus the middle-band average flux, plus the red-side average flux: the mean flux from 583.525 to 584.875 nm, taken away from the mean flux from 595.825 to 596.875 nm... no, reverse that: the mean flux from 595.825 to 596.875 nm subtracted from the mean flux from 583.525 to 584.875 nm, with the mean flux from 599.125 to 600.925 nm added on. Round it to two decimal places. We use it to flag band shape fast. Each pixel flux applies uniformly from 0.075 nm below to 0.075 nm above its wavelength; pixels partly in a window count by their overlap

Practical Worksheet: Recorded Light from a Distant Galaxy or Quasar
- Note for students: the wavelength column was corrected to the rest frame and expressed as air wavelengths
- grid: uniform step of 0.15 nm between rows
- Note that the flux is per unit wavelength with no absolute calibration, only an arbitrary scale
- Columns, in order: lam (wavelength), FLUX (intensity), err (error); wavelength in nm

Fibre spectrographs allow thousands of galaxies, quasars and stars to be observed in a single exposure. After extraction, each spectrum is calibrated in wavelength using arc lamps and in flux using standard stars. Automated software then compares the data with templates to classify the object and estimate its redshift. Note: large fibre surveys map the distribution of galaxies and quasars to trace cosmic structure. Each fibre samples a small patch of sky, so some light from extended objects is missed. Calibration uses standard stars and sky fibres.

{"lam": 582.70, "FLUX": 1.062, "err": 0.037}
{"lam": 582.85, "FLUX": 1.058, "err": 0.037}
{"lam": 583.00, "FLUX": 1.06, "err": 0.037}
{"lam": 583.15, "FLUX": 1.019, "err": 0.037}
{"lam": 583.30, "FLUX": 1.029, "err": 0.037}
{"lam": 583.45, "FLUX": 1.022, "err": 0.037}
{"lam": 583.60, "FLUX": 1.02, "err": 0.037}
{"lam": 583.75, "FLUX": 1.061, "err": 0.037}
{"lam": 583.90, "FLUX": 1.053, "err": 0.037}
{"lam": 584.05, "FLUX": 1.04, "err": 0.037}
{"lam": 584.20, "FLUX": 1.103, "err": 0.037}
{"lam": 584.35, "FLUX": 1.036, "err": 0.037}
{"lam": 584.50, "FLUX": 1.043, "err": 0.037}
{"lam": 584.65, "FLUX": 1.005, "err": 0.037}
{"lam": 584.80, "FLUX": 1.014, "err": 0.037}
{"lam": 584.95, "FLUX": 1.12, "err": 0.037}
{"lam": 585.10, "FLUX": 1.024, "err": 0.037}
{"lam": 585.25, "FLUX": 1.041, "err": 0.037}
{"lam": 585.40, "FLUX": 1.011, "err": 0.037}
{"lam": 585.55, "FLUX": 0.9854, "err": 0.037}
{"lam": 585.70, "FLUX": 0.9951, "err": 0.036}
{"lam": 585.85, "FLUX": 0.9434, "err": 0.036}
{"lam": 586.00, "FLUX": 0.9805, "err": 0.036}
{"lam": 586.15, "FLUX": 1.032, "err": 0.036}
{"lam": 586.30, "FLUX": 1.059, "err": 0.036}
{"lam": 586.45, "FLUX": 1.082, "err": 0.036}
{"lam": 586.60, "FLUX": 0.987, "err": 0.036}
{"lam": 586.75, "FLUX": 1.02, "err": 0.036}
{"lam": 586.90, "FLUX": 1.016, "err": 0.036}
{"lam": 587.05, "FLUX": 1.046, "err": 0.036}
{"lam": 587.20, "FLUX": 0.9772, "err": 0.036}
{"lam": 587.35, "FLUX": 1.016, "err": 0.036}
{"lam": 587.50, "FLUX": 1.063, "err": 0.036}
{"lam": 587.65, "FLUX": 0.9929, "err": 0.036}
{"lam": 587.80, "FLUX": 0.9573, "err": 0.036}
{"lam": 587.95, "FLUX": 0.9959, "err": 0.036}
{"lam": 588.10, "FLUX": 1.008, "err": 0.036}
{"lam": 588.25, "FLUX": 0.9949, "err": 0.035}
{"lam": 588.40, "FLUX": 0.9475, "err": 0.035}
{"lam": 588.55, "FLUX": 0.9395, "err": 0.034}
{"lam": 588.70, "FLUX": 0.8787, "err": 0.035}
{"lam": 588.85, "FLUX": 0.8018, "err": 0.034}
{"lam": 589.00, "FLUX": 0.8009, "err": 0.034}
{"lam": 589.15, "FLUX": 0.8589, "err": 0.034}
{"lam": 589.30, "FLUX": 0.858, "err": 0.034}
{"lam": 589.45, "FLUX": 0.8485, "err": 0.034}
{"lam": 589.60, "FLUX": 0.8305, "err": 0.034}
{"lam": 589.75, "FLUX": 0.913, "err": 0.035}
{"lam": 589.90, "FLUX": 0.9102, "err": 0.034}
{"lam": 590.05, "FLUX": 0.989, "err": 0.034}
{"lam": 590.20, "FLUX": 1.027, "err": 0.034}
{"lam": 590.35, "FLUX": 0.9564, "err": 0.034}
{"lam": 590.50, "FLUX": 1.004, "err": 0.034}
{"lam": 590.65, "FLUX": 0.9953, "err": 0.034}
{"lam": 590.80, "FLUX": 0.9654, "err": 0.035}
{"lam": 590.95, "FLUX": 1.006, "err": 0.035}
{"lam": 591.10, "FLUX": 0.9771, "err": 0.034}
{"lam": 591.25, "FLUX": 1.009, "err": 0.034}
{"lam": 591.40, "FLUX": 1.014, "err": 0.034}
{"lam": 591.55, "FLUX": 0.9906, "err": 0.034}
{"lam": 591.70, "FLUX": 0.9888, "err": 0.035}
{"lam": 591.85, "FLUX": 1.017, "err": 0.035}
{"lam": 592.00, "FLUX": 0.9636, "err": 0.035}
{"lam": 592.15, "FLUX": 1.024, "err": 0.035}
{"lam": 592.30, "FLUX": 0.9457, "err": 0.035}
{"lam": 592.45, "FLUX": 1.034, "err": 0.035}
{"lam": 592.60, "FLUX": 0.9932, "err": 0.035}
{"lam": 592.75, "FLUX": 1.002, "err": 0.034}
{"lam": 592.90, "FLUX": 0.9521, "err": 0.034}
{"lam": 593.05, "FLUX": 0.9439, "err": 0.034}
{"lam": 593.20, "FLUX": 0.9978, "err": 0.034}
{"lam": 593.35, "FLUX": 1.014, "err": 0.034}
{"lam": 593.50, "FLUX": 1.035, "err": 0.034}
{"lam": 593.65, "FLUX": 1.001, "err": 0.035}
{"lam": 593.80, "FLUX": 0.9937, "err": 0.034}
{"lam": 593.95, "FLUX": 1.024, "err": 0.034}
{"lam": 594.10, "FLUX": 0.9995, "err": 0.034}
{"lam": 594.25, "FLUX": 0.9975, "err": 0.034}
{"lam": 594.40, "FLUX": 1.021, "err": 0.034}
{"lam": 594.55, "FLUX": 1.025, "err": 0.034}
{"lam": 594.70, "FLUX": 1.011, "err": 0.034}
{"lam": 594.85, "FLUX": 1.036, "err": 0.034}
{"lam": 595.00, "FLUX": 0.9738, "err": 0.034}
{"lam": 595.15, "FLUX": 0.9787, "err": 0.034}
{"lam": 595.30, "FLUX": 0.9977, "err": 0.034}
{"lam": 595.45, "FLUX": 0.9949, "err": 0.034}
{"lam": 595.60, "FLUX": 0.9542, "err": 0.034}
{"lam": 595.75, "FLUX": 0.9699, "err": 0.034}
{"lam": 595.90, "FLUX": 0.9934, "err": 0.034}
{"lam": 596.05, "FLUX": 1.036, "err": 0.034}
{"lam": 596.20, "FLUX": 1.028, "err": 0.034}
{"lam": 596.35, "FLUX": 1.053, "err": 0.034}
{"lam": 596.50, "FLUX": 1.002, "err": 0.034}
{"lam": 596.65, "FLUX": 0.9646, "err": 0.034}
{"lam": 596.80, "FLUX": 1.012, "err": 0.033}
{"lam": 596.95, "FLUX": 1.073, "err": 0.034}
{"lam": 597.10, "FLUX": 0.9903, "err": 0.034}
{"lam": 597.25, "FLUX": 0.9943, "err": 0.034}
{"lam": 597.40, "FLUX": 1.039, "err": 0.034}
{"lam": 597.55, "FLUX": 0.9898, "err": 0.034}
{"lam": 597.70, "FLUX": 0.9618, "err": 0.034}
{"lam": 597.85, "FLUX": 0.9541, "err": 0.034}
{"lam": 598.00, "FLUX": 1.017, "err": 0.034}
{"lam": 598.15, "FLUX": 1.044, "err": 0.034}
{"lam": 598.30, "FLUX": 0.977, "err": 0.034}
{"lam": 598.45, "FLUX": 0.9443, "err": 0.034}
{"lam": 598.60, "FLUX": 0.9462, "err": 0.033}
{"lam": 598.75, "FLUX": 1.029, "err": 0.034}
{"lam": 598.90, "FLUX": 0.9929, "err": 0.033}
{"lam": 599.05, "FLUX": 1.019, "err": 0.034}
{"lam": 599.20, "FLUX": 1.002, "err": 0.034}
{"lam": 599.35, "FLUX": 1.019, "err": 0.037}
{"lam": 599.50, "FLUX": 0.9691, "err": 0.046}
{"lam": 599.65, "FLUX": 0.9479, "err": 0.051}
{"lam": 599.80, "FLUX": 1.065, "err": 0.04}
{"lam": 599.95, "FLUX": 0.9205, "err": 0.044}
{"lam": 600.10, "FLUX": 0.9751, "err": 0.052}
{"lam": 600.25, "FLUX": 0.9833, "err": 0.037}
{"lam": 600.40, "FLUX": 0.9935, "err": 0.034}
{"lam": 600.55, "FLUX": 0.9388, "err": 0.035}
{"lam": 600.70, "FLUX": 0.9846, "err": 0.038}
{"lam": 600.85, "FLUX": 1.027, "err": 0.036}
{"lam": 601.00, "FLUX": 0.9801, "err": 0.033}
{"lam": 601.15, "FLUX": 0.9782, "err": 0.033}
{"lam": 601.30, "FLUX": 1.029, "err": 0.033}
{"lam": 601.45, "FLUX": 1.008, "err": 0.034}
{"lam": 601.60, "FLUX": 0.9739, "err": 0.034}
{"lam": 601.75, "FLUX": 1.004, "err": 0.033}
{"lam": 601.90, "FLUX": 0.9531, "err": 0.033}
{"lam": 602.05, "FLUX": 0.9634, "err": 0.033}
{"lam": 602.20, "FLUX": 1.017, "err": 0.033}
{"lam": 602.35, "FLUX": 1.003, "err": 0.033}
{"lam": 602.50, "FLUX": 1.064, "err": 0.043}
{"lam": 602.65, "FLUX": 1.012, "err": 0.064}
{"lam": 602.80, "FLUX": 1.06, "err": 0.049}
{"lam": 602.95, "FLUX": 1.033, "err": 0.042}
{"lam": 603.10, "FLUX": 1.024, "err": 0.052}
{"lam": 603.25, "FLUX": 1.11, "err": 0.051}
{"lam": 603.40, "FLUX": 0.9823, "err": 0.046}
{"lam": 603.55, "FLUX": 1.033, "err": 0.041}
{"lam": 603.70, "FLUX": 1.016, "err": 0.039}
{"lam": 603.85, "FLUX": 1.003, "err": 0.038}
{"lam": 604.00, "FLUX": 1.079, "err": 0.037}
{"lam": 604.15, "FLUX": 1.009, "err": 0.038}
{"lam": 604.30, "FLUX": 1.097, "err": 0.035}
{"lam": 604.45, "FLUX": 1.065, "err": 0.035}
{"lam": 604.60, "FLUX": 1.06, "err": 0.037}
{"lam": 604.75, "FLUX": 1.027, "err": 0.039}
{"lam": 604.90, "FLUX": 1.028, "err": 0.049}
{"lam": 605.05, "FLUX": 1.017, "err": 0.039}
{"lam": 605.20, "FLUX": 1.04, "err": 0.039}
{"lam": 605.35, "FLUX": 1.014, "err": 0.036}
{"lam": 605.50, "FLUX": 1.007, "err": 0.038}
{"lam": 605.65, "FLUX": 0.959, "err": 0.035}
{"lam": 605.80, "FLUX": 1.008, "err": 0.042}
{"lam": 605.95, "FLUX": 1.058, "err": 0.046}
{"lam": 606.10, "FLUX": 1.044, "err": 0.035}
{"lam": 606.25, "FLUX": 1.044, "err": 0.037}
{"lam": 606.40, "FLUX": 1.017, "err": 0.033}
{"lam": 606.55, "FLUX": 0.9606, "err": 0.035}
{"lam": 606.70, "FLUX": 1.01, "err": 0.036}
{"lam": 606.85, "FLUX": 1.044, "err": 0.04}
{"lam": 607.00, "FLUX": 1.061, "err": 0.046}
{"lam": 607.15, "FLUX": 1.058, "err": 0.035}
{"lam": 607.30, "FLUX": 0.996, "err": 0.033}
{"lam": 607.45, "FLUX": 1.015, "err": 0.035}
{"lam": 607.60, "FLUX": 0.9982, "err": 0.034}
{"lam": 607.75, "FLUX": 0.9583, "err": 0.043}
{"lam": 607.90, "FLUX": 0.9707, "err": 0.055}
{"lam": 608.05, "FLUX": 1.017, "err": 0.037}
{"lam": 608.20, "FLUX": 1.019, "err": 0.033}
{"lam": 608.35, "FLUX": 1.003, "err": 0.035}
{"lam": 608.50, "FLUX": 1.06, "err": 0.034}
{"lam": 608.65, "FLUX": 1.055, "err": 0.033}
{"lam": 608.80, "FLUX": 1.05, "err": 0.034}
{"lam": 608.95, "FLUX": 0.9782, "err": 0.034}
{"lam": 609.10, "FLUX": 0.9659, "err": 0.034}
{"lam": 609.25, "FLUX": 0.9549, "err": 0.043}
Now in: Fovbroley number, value 1.01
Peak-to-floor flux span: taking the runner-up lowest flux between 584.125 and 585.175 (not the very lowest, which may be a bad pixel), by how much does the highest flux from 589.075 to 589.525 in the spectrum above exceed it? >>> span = -0.16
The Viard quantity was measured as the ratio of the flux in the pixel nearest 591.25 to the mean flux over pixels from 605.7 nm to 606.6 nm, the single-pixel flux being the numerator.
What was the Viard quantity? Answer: 0.99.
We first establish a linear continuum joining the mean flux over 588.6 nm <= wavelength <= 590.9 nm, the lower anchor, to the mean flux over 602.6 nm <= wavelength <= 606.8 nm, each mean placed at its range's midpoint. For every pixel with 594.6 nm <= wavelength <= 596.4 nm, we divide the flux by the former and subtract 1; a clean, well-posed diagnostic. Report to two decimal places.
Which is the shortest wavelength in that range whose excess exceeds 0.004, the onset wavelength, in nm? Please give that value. 594.70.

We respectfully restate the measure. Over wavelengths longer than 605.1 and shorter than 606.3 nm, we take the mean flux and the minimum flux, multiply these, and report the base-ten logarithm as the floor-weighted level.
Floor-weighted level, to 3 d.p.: -0.009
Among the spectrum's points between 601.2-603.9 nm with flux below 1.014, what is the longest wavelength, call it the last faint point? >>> 603.85 nm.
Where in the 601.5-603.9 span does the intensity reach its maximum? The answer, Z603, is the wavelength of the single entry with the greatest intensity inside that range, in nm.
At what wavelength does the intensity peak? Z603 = 603.25 nm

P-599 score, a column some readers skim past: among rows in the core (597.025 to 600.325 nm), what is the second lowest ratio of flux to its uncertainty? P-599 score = 19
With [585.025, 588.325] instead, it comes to 27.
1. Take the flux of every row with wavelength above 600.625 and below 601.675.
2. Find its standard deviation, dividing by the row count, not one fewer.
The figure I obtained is 0.022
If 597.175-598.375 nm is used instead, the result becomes 0.031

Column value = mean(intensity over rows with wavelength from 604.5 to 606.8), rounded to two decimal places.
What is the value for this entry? 1.02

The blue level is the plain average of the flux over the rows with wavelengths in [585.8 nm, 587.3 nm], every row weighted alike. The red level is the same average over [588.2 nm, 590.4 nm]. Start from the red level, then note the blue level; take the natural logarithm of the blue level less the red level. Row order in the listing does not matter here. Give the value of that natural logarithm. -2.2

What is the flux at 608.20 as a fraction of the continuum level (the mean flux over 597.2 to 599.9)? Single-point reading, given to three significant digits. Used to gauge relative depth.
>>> 1.02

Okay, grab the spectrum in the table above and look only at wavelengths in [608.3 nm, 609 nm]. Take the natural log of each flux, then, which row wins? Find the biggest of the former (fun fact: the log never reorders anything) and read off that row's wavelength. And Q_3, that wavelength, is 608.50 nm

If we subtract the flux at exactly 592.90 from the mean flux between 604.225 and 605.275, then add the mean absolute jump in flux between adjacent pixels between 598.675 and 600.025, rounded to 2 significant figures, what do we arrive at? 0.15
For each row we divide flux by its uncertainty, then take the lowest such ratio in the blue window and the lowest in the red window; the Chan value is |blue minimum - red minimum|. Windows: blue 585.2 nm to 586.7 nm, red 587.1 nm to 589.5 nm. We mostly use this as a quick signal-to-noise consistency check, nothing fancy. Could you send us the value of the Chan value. 2.6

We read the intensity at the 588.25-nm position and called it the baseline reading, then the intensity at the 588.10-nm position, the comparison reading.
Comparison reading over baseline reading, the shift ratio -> 1.01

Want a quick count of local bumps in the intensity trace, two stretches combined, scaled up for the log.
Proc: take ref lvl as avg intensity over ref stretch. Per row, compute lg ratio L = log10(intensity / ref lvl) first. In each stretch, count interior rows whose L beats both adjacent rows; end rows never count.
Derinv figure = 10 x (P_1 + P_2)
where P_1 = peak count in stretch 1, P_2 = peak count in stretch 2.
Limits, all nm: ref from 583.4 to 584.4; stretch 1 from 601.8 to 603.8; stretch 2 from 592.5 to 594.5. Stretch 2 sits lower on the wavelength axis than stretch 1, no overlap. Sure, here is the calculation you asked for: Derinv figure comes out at 80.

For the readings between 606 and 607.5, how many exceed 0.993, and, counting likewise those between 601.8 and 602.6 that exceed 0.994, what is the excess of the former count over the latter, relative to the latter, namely 2.0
